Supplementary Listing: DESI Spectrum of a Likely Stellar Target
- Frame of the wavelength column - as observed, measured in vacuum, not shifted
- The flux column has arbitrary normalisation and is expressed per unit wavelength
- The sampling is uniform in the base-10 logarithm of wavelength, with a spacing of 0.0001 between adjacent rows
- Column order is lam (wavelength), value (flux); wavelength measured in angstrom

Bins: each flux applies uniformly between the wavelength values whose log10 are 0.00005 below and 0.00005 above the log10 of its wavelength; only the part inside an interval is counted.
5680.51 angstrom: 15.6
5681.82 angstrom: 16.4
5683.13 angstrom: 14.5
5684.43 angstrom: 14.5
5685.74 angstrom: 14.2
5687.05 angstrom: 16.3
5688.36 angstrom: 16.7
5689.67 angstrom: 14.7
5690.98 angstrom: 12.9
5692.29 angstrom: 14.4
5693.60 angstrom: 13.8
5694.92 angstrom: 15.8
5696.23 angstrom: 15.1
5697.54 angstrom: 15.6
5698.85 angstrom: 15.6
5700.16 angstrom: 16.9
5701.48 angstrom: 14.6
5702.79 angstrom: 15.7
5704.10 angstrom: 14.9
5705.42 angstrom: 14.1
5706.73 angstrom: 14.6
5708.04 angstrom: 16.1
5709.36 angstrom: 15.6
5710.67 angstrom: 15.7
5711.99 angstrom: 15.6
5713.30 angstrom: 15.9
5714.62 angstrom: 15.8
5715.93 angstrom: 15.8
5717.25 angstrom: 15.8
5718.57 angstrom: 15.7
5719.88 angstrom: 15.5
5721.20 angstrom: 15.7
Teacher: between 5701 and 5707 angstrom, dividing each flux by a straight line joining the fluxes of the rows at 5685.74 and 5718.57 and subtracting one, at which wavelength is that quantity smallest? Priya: 5705.42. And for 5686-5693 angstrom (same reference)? 5690.98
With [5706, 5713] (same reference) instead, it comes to 5706.73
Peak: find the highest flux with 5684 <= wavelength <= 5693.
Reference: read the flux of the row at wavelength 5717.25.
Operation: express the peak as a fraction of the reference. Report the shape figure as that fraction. 1.06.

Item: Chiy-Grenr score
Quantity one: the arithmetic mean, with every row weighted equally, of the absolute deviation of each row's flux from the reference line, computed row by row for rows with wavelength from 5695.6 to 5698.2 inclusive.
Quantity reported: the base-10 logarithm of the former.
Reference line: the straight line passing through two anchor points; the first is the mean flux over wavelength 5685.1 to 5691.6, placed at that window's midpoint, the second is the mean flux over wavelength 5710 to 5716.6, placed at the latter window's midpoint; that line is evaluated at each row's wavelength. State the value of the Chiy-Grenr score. -0.64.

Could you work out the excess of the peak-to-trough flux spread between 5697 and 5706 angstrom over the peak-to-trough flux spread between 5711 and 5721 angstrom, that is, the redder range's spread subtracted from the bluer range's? 2.4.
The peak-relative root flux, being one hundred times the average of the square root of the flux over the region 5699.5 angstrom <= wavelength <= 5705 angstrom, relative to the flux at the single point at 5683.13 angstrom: 27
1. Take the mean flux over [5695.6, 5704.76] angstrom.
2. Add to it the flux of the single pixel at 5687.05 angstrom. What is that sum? 31.8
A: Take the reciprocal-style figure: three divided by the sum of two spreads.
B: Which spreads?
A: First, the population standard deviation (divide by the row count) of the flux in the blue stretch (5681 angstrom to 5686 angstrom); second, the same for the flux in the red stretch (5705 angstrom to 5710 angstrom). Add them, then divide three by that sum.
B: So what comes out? 1.8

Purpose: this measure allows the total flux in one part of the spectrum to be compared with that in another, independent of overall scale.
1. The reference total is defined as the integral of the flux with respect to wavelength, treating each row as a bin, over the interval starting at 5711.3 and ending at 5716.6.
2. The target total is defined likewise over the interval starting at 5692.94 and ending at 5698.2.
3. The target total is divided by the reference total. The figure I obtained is 0.95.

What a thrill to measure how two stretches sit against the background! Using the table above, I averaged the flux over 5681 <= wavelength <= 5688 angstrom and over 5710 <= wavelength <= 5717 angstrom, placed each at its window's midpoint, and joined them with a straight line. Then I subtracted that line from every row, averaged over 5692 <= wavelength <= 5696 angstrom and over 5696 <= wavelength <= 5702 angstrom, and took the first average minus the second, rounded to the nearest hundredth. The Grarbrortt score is -0.79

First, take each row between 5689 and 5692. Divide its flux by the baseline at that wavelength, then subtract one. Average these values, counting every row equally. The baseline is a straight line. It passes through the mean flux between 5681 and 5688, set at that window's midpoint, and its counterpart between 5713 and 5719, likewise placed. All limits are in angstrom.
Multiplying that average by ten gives -1.0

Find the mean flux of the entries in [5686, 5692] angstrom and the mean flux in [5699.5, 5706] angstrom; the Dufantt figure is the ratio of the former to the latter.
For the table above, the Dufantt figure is 0.99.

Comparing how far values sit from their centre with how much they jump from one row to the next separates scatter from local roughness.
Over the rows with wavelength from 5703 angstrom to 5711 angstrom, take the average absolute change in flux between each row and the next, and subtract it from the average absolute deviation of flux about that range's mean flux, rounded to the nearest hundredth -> -0.05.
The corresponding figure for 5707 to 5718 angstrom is -0.04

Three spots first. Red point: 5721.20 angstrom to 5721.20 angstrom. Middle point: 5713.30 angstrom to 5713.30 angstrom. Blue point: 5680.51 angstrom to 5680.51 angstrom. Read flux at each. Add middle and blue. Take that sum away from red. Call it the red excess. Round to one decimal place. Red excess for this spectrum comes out -15.8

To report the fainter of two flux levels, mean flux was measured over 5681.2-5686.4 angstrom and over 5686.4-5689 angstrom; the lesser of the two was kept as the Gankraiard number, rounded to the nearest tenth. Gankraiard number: 14.9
